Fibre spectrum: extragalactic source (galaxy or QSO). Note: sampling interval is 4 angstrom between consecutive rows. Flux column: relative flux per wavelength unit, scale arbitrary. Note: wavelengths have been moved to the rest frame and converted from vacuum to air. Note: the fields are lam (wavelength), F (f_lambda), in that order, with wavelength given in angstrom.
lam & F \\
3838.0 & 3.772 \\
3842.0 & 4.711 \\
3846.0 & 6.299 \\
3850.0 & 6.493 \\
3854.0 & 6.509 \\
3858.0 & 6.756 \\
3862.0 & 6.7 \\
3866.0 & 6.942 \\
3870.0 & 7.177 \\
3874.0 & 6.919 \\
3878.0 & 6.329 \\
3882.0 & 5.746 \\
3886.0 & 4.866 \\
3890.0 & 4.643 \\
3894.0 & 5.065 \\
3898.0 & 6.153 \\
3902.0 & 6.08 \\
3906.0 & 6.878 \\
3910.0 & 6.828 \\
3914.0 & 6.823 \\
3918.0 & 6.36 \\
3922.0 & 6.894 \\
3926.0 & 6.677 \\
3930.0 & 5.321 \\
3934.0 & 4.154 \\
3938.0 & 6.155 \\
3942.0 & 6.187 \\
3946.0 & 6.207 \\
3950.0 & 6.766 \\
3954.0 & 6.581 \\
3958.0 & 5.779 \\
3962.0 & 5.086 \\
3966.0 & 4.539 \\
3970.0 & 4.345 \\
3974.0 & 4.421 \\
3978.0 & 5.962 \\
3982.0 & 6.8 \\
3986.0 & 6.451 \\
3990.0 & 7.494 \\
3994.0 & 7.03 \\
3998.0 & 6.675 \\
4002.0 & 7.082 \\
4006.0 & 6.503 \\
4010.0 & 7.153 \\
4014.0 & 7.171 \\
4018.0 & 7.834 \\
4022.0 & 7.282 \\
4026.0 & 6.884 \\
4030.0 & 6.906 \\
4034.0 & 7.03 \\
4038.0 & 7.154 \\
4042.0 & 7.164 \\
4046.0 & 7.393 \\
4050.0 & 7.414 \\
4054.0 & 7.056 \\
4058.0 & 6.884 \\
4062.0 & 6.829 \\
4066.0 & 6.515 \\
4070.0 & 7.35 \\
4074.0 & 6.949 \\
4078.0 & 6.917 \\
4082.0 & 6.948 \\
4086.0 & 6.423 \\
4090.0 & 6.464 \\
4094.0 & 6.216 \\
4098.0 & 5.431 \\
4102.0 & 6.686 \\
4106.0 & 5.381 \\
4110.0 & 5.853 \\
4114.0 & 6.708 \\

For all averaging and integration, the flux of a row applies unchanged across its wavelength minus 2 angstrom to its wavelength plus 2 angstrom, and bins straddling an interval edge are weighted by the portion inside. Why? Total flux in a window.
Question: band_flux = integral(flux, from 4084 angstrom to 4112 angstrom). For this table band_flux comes 170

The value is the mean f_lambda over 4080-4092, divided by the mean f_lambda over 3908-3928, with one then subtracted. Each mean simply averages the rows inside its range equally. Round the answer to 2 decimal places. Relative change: -0.02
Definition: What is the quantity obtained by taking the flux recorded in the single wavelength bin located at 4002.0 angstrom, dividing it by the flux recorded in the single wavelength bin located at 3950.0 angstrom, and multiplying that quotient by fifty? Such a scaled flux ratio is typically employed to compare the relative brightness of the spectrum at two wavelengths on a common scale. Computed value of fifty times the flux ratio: 52.3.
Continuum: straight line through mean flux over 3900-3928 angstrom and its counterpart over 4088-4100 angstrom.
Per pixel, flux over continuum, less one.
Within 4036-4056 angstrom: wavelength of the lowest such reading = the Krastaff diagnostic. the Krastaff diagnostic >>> 4054.0 angstrom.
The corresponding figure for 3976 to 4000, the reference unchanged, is 3978.0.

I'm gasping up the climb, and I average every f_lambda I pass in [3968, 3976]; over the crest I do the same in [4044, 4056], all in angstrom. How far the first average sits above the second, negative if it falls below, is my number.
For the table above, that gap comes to -2.90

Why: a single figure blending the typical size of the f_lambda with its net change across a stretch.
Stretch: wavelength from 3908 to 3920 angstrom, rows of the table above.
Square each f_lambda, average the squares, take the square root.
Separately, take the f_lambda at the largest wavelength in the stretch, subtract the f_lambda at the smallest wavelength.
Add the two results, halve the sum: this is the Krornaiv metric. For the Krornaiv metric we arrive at 3.1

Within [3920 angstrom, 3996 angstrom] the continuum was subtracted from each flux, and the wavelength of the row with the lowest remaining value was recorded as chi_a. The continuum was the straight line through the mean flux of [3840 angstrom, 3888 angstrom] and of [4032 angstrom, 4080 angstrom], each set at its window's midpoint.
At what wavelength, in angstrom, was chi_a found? 3934.0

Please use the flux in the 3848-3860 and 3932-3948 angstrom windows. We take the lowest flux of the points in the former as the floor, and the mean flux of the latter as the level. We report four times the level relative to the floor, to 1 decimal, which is 3.5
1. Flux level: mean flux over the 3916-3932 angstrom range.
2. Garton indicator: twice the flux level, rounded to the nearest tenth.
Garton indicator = 12.6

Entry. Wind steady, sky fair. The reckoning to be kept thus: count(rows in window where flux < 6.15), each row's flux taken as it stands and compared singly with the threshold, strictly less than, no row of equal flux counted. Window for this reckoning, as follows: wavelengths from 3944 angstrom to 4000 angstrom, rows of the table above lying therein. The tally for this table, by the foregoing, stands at 6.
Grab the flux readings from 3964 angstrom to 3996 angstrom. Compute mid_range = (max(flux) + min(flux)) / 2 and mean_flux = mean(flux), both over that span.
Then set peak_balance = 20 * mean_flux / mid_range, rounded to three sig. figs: 19.9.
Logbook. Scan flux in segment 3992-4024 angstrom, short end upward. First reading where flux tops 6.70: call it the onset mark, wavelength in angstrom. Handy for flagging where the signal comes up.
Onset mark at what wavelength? 3994.0 angstrom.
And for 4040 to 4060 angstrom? 4042.0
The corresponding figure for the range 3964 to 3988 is 3982.0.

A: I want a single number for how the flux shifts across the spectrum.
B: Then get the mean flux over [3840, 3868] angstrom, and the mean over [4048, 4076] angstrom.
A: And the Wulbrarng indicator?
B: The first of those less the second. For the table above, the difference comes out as -0.66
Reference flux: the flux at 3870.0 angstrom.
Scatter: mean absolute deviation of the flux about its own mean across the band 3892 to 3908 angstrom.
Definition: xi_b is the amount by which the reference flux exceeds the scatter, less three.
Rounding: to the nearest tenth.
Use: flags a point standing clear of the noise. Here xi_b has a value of 3.7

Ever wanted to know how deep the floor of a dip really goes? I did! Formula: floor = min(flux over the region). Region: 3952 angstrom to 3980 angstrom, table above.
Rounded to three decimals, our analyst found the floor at 4.345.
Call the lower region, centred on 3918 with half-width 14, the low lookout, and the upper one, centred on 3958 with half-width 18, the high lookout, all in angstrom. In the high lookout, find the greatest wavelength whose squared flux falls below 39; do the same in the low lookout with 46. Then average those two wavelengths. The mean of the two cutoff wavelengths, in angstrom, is 3952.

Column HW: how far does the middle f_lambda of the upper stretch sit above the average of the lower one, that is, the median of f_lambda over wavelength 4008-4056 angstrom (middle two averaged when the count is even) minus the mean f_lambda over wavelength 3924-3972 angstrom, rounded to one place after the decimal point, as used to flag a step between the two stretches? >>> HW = 1.5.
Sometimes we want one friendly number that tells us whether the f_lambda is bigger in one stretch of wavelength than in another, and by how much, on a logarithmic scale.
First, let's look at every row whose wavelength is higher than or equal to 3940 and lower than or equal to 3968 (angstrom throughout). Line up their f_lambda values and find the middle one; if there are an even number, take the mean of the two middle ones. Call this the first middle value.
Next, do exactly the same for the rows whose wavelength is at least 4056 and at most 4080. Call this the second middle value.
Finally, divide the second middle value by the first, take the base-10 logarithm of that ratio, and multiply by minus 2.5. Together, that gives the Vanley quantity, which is -0.12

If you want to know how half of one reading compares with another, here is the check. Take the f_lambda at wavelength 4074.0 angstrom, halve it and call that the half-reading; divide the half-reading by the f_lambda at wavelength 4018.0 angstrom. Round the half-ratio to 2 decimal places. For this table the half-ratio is 0.44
